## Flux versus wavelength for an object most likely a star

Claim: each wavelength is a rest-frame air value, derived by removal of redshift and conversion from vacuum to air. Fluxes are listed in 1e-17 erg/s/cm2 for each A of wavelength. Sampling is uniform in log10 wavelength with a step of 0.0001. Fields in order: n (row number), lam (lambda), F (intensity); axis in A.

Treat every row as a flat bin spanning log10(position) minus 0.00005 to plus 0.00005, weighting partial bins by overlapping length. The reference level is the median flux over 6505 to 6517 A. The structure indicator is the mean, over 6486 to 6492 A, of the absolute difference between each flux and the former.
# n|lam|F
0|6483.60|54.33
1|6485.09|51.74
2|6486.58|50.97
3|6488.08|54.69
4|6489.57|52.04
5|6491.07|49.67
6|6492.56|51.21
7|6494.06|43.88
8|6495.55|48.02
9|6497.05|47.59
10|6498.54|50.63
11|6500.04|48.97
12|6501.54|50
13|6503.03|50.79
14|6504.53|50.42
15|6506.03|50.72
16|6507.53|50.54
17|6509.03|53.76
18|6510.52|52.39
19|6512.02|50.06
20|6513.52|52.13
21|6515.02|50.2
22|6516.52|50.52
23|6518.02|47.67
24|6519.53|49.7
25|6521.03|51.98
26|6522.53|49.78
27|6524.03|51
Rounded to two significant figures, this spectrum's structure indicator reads 1.7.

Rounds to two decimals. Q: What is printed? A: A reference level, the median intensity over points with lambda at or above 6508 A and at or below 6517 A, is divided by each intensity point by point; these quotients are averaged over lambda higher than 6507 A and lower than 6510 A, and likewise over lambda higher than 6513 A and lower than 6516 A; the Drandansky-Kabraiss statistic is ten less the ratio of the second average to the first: 8.98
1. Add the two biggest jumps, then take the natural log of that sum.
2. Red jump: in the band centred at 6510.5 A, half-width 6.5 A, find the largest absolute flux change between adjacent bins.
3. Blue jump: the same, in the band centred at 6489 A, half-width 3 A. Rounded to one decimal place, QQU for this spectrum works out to 1.9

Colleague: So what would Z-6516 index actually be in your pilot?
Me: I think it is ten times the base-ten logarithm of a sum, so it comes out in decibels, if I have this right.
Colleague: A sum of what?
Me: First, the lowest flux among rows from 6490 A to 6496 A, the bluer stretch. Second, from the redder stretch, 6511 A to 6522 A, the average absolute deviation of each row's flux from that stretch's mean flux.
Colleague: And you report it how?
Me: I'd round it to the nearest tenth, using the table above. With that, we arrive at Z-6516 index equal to 16.5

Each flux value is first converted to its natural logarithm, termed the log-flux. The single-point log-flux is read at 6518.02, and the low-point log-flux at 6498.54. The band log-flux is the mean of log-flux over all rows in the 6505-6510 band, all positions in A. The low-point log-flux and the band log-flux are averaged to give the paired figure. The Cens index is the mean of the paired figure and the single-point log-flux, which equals 3.90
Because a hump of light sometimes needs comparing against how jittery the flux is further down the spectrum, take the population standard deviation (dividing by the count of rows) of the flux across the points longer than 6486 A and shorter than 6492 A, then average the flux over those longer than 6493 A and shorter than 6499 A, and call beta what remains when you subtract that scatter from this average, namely 45.7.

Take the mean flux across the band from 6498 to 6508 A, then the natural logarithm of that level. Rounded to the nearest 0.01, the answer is 3.92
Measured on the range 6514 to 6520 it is 3.90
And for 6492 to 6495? 3.86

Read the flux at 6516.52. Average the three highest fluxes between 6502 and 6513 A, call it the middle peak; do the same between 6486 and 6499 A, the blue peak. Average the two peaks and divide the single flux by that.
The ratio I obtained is 0.963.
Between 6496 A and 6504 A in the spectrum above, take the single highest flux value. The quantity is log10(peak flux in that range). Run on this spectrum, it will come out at 1.706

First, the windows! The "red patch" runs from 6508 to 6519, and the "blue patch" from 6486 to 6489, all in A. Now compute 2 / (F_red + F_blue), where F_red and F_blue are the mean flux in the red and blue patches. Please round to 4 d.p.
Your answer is 0.0193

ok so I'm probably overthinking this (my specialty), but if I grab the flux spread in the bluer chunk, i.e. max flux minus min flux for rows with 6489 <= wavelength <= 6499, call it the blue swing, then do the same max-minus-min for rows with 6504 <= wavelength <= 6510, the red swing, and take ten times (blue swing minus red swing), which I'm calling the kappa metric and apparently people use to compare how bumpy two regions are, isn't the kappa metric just 48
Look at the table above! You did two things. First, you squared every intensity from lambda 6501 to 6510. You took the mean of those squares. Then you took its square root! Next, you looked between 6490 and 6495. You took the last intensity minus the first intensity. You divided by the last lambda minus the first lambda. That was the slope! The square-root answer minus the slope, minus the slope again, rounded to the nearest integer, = 55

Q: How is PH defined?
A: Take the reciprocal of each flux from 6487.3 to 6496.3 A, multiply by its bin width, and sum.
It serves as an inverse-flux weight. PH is 0.181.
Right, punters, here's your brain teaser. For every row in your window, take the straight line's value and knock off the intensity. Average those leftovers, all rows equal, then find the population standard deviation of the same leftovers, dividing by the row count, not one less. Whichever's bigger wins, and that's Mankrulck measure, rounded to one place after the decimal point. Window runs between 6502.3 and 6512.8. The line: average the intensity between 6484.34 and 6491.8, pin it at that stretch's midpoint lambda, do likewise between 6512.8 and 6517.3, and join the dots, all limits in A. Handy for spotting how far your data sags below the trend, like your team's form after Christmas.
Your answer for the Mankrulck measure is 1.3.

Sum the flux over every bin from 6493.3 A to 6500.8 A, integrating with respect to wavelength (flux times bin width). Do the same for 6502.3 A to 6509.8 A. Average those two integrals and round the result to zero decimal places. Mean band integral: 371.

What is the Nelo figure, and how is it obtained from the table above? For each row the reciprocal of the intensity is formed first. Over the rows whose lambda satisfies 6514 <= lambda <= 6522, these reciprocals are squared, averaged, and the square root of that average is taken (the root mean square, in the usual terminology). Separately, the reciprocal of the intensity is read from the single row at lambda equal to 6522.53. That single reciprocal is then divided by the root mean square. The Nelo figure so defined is 1.00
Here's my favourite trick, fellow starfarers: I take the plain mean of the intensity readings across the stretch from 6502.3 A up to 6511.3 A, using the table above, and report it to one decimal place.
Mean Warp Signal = 51.4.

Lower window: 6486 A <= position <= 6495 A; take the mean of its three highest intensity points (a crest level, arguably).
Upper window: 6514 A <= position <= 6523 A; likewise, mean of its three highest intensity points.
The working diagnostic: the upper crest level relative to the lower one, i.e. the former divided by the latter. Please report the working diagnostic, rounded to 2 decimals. 0.97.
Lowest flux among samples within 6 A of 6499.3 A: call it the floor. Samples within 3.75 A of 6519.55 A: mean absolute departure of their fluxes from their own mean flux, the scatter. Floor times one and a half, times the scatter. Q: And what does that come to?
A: 70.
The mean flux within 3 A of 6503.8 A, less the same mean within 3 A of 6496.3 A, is 3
